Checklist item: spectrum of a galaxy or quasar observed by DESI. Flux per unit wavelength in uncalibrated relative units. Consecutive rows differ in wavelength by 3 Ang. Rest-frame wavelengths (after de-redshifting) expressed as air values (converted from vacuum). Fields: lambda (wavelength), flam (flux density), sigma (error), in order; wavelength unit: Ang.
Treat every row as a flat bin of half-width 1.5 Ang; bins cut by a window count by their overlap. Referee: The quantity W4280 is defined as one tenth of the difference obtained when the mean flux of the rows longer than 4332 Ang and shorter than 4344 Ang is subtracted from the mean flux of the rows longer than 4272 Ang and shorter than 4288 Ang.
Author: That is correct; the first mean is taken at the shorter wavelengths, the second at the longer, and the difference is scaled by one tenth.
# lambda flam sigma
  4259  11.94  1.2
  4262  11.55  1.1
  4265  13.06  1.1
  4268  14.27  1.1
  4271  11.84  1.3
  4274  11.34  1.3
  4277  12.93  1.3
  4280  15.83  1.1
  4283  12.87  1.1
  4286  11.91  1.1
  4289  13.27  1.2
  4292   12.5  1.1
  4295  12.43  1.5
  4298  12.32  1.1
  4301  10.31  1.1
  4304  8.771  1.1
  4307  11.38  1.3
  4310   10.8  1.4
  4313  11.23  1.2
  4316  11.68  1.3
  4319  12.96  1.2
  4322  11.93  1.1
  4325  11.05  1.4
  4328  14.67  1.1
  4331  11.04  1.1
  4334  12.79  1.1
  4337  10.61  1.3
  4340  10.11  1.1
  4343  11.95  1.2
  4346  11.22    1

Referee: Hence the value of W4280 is 0.16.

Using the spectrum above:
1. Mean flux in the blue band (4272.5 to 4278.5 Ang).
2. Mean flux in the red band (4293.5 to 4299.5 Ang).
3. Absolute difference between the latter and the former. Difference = 0.24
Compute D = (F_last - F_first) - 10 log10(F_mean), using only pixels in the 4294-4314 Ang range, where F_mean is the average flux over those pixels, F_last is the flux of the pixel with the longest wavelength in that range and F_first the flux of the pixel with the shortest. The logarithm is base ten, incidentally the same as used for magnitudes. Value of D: -11.6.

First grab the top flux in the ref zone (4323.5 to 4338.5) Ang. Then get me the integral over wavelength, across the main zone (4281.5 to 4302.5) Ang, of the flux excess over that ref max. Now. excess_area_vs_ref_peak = -51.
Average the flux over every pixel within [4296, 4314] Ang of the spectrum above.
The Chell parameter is 10.8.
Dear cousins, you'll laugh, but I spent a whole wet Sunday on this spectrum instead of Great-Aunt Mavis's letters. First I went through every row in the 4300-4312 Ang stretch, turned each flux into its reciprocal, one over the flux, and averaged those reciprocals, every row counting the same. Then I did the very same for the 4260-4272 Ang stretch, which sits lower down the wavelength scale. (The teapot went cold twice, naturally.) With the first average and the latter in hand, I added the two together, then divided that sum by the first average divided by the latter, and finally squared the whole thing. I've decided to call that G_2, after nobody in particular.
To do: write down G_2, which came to 0.0207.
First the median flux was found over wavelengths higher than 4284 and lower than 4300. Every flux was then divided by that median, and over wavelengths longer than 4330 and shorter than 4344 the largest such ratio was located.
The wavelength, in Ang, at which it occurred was 4334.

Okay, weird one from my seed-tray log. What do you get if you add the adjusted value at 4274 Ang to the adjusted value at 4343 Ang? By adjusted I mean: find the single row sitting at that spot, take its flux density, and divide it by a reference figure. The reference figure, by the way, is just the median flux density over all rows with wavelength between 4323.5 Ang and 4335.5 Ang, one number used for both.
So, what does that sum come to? 1.95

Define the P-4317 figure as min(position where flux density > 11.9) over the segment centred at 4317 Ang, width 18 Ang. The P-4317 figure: 4319 Ang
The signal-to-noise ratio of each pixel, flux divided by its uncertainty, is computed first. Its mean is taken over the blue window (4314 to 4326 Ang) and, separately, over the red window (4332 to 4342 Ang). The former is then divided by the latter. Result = 1.00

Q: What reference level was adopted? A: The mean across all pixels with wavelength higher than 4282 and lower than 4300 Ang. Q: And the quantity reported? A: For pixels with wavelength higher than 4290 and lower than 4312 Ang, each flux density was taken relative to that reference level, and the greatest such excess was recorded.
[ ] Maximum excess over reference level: 0.0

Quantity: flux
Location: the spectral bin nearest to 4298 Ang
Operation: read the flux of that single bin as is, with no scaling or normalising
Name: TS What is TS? 12.32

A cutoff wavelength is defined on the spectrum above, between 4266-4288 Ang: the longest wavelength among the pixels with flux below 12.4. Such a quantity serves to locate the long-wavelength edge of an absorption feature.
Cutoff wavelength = 4286 Ang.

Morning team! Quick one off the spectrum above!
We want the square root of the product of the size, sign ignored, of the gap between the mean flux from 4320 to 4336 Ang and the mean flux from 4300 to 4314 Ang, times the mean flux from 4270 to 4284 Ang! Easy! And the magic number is 4.8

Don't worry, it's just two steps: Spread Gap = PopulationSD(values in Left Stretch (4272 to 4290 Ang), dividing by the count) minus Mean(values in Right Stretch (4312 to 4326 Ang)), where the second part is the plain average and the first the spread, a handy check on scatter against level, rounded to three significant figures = -10.4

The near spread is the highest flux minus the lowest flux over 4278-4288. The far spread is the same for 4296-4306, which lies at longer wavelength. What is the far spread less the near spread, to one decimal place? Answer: -0.4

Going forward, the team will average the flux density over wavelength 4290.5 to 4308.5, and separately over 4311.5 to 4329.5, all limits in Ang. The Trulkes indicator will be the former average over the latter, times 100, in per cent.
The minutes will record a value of 92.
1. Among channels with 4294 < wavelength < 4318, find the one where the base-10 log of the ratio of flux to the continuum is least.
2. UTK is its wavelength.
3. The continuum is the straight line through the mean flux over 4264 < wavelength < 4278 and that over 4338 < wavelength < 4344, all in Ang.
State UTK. 4304 Ang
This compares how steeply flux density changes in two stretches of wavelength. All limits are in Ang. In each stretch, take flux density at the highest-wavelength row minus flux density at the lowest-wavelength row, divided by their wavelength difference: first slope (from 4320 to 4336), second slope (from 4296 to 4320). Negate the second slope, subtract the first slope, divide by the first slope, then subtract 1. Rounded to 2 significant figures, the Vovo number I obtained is -2.4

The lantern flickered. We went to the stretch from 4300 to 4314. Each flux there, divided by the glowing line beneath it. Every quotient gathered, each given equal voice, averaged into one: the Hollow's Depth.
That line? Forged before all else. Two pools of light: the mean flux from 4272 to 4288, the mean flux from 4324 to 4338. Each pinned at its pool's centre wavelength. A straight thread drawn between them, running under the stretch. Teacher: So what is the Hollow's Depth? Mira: 0.84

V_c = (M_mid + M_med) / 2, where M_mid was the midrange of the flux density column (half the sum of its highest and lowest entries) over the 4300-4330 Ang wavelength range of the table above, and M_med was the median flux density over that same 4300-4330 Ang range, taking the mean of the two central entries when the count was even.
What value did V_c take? 11.5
